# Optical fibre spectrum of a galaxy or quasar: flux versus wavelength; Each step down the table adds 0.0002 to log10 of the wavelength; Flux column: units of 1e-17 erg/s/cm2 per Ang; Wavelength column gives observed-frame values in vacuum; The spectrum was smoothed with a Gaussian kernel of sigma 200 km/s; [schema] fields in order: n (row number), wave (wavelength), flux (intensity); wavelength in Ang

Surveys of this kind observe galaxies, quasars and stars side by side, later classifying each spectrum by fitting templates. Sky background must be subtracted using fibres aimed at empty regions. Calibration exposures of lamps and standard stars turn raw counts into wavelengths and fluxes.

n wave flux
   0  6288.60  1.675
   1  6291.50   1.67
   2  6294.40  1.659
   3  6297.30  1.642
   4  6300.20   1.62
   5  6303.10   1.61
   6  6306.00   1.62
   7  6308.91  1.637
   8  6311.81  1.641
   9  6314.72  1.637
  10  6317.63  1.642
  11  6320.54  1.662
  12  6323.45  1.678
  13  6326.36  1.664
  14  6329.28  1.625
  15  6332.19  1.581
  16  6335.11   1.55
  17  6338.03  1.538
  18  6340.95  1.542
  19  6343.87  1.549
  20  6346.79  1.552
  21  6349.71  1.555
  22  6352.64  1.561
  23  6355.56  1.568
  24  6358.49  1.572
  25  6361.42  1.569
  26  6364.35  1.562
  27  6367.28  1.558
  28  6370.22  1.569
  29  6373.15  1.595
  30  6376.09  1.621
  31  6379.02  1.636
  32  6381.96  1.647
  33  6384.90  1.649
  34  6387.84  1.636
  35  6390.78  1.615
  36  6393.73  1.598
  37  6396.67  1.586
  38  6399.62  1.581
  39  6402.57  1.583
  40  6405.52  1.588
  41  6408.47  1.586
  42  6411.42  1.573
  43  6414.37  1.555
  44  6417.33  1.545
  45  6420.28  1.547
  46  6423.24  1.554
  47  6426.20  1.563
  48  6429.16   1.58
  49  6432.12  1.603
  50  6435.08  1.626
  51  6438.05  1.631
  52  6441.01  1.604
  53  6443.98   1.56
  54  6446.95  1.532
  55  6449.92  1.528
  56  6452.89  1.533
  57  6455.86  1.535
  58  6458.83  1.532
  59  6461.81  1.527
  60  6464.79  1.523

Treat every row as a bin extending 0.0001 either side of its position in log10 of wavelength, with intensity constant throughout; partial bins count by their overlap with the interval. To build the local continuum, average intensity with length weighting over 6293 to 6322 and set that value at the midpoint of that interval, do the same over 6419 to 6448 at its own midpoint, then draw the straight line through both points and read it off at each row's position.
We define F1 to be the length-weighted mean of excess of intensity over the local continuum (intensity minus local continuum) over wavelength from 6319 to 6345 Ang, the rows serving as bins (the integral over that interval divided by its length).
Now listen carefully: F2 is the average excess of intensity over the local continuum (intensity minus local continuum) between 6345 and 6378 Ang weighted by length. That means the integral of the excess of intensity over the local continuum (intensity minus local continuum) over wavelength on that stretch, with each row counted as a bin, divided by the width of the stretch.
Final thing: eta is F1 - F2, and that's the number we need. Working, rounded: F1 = -0.027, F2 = -0.041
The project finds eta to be 0.015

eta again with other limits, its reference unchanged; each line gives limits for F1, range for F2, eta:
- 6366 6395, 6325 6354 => 0.060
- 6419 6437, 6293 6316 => 0.003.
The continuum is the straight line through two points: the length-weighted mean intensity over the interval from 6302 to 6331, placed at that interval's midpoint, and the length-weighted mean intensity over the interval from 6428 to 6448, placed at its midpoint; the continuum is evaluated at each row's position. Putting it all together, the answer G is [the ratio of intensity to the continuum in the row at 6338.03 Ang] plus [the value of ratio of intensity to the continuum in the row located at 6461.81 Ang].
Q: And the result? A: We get 1.91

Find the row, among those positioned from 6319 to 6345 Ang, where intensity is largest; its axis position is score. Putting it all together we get 6323.45 Ang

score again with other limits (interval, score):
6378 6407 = 6384.90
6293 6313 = 6294.40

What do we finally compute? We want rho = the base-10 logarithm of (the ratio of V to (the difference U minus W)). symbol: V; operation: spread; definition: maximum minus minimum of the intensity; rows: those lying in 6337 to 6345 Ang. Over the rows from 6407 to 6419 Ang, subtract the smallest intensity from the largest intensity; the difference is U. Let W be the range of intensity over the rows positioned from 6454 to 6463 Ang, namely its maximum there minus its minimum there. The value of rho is -0.48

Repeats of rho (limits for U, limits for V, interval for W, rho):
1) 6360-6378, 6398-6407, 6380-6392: -0.62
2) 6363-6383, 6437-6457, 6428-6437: 0.38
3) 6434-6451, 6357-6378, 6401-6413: -0.15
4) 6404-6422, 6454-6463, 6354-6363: -0.69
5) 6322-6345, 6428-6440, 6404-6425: -0.28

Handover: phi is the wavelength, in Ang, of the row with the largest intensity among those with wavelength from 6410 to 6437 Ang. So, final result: 6435.08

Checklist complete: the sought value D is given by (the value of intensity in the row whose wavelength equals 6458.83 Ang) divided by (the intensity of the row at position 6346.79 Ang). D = 0.99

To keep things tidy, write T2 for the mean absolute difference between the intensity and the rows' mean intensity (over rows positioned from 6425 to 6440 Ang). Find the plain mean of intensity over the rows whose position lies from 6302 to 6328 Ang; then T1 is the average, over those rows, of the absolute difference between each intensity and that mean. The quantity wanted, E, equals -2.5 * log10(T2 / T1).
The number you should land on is -0.4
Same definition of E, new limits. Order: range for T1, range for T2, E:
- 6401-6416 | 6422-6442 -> -0.9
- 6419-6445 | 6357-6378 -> 0.5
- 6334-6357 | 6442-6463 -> 0.0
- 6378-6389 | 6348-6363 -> 0.1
